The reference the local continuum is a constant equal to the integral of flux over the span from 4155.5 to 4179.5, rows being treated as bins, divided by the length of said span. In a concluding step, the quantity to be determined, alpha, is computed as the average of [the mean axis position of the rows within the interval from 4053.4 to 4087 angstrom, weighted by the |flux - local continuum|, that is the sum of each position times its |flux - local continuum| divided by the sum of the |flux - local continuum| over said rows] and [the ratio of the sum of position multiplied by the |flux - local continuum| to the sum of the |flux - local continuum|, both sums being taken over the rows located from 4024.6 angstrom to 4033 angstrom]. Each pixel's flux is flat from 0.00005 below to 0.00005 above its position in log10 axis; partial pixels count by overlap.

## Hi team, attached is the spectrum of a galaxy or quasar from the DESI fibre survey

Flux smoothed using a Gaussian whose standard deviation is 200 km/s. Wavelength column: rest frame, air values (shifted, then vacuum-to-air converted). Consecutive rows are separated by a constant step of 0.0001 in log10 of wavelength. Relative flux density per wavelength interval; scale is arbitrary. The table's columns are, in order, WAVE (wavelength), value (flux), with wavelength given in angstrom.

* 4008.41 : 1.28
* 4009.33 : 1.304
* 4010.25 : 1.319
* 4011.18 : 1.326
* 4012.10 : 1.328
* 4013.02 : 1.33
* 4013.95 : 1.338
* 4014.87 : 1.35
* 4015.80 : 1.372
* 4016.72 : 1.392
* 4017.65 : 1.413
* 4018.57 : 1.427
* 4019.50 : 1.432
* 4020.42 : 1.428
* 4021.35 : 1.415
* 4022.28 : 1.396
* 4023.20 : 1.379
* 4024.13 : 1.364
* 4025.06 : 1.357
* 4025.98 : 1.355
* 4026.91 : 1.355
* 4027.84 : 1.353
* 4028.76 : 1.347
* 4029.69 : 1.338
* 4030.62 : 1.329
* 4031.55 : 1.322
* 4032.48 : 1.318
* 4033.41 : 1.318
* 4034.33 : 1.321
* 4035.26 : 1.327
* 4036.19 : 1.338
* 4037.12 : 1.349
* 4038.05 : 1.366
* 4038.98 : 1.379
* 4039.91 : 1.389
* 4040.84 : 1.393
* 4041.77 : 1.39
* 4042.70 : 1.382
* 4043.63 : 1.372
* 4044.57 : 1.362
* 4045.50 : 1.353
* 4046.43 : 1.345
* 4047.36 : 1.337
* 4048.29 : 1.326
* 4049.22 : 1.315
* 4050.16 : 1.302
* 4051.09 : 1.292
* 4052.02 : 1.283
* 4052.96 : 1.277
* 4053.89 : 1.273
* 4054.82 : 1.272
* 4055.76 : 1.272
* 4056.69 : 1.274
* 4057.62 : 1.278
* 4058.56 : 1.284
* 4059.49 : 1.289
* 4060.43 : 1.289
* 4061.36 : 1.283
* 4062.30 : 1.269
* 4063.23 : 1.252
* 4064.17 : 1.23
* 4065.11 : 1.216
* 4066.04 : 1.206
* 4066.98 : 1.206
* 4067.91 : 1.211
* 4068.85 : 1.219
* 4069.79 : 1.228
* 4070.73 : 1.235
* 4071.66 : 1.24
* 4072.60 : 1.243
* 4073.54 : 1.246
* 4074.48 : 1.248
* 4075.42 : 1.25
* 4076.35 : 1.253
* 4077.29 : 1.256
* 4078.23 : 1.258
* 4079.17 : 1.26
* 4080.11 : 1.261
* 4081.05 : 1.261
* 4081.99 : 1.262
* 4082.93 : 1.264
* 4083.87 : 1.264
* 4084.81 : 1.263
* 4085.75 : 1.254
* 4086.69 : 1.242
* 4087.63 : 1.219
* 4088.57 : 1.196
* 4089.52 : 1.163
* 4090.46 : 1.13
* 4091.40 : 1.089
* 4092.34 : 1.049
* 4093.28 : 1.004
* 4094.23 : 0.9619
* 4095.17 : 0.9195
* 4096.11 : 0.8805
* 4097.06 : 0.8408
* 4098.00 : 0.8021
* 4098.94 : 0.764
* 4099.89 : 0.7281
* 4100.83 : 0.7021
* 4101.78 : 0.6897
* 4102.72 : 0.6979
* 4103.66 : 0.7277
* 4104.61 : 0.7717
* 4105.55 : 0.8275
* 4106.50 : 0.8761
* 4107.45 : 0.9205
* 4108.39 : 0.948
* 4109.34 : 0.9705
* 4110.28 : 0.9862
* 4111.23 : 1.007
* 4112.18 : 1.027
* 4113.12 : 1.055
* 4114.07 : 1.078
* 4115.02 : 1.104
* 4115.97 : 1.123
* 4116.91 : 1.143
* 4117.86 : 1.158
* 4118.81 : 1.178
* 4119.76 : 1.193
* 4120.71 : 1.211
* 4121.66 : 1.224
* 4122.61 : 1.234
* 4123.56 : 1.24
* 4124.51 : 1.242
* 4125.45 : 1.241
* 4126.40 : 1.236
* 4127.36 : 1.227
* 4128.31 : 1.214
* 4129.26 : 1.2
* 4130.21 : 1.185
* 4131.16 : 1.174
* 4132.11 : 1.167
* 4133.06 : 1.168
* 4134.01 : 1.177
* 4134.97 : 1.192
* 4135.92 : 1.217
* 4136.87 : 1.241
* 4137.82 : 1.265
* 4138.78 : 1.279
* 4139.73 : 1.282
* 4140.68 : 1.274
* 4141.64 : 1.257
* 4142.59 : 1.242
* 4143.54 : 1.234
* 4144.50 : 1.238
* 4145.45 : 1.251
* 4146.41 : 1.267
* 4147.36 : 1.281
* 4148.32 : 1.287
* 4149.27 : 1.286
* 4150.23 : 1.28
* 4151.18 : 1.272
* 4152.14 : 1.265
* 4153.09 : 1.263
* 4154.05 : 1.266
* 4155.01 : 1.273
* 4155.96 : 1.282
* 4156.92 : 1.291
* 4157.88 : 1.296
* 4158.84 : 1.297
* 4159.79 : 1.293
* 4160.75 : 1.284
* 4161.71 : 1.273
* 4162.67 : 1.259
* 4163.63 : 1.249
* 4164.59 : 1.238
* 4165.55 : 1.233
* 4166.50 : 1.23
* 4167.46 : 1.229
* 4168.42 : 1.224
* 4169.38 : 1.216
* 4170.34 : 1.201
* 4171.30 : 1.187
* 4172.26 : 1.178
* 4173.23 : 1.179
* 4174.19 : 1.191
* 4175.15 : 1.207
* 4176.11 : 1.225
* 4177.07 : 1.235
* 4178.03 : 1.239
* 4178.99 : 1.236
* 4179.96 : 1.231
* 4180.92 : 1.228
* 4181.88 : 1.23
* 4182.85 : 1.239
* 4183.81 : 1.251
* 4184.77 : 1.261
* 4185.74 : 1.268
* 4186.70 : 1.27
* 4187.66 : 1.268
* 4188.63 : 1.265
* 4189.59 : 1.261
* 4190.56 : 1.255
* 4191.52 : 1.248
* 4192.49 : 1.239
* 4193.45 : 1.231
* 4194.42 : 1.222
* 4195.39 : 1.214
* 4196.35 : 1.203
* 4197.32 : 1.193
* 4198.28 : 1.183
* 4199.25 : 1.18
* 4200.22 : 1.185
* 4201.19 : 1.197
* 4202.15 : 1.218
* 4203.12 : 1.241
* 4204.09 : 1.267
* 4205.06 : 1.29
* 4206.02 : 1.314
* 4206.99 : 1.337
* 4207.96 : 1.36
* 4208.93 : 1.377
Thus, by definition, 4047.8 angstrom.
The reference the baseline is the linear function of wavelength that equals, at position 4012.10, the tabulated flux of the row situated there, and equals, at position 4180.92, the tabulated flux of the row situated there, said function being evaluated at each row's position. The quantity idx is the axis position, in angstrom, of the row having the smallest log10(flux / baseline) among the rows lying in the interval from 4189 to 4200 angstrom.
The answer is 4199.25 angstrom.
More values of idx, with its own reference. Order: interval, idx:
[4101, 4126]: 4101.78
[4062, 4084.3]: 4066.04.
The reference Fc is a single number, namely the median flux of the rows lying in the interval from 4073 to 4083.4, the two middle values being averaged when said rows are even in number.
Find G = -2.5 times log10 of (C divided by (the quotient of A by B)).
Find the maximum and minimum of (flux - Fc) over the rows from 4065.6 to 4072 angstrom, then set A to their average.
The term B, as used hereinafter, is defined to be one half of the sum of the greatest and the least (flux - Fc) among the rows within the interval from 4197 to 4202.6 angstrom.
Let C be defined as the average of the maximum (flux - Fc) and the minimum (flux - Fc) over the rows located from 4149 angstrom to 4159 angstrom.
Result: 3.6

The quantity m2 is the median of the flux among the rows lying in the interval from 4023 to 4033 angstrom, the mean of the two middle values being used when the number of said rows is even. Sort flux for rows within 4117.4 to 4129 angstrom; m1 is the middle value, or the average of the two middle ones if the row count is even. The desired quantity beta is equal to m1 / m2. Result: 0.9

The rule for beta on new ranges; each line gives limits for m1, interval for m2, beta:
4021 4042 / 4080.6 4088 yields 1.1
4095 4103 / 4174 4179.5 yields 0.6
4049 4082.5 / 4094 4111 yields 1.5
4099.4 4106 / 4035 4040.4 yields 0.5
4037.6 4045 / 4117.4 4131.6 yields 1.1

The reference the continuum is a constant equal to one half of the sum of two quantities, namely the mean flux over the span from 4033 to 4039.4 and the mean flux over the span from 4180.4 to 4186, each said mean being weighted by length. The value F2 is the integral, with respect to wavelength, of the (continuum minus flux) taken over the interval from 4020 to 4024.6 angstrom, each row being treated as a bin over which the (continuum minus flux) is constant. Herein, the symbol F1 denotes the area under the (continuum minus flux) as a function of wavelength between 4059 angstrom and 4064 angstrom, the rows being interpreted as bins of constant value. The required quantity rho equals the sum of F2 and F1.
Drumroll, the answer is -0.4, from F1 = 0.1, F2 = -0.47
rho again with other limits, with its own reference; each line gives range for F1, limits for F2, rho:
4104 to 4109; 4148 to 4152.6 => 2.2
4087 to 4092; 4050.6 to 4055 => 0.7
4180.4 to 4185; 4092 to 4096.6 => 1.8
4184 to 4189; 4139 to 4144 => 0.3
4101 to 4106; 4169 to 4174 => 3.3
